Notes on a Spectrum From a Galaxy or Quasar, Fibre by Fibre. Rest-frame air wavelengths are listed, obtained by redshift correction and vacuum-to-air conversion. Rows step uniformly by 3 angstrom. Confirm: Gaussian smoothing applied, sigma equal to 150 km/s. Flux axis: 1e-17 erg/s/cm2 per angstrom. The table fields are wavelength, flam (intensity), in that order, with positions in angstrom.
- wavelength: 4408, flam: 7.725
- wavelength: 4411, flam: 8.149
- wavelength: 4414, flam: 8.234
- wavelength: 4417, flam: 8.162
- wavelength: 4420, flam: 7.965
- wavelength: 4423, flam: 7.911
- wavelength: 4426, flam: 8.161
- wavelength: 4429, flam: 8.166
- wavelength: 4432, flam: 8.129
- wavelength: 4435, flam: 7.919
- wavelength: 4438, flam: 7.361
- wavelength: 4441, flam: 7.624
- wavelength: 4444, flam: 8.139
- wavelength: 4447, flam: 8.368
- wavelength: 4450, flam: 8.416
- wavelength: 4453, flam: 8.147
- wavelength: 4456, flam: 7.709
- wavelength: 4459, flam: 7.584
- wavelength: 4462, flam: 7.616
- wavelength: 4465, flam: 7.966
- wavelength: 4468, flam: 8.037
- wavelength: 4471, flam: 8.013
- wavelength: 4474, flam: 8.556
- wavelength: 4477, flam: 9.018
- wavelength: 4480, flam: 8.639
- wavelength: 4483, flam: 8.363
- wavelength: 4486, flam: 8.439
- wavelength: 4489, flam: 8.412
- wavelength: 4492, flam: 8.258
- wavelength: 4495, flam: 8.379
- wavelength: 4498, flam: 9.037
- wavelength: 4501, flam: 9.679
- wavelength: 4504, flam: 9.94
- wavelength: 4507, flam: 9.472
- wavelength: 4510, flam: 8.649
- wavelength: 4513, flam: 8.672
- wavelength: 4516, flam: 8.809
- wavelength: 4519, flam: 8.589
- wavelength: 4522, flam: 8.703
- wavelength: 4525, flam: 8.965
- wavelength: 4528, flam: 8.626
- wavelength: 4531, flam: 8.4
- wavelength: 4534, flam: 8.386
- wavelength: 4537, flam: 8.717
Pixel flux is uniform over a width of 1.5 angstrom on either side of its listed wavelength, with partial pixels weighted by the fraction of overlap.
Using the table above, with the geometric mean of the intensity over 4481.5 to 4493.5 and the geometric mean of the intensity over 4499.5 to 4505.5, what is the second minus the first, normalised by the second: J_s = 0.15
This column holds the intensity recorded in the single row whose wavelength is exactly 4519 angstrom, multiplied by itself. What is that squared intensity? 74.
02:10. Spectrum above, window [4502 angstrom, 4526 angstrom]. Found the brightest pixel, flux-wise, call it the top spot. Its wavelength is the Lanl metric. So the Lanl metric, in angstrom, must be 4504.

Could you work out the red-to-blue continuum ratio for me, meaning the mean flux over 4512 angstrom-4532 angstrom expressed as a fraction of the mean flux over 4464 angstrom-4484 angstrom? 1.04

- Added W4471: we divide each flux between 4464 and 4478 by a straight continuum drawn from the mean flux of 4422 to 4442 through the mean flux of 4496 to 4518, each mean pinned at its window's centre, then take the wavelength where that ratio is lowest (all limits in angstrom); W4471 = 4471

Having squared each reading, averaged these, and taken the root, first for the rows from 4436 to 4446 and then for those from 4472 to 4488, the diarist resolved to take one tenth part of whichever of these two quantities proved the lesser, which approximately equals 0.771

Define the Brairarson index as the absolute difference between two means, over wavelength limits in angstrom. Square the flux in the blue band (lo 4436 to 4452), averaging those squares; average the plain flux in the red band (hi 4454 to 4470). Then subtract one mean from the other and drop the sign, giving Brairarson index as 56.1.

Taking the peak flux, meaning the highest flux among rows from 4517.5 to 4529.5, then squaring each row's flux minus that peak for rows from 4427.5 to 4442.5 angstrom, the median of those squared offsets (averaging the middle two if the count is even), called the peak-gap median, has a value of 1.09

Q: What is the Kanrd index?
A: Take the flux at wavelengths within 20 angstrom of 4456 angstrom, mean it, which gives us 8.0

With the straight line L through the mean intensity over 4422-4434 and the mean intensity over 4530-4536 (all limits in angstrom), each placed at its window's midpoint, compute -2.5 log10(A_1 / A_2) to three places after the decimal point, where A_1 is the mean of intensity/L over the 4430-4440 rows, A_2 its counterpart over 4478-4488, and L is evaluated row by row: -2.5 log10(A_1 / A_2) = 0.072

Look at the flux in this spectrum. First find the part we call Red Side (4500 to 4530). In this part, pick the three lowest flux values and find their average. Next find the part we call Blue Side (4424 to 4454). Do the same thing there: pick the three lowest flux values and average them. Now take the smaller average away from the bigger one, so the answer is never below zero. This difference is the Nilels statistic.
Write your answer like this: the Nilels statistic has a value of 1.0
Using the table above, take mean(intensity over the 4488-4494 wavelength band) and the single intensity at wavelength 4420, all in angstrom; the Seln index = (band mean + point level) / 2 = 8.15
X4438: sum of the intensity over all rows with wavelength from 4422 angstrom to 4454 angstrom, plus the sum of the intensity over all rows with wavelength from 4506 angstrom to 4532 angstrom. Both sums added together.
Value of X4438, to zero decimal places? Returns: 167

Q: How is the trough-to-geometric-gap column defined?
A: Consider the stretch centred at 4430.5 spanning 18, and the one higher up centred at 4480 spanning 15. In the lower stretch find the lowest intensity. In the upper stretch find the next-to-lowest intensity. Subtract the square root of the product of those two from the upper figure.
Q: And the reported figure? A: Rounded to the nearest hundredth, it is 0.56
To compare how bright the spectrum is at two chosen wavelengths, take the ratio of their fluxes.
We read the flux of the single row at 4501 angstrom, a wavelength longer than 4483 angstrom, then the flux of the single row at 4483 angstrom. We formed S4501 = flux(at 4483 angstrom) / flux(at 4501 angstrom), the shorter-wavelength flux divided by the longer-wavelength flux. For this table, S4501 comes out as 0.86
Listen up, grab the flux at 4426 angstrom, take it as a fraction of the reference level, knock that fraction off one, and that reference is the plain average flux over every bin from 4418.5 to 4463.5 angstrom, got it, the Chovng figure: -0.027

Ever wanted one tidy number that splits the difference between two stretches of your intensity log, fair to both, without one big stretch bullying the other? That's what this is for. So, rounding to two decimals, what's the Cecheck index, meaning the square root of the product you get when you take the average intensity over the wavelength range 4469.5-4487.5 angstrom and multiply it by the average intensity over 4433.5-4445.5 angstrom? 8.12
